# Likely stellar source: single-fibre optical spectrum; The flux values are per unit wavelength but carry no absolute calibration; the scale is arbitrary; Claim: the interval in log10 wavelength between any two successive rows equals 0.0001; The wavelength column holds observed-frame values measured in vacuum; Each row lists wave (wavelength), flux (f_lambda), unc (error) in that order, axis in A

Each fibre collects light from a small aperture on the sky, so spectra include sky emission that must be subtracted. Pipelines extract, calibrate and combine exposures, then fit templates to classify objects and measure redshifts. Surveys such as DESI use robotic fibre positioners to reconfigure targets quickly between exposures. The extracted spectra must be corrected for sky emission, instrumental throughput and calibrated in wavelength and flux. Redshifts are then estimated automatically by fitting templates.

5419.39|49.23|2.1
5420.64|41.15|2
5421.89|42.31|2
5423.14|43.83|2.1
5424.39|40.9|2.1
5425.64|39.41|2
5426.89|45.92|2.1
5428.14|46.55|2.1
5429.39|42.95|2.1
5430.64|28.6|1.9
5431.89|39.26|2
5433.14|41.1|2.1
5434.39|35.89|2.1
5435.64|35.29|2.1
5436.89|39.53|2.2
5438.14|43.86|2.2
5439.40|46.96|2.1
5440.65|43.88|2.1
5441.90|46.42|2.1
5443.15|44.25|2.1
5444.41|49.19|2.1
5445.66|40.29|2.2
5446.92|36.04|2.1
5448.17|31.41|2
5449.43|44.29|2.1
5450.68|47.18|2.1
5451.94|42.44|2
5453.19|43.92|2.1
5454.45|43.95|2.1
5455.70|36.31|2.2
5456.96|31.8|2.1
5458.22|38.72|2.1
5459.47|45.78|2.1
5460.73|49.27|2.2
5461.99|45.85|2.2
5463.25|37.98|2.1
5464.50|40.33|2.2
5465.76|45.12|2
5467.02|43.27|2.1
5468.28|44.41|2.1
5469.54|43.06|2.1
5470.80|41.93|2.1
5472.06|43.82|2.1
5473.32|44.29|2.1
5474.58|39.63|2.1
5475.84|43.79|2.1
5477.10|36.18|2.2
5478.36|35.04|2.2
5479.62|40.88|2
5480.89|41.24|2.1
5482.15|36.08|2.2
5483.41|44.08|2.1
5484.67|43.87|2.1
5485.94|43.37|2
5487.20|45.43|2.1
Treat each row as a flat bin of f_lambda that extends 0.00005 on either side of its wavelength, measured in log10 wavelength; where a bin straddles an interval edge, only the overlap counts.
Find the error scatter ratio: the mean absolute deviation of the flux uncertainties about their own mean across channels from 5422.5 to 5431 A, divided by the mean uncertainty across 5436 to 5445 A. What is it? 0.029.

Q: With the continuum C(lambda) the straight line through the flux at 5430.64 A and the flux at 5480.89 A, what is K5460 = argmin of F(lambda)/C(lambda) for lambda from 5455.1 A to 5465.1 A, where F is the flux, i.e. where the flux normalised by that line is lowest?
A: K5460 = 5456.96 A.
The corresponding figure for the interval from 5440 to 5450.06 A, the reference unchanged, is 5448.17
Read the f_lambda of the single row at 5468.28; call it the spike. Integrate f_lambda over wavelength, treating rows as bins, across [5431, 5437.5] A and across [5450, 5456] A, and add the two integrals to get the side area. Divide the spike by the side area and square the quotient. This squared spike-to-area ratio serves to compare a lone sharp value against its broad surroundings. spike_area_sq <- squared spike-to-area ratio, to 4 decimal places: 0.0077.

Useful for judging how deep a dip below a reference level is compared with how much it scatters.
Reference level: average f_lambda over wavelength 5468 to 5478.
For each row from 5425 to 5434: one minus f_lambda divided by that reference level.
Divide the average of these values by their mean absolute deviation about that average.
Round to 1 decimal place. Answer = 0.4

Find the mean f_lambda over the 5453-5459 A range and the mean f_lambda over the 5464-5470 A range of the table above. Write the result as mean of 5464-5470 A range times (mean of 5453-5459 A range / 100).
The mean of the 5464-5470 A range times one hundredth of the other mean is 16.8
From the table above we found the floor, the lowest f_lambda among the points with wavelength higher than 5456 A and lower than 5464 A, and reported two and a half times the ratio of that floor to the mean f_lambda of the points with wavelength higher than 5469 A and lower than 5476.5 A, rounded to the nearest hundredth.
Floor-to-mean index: 1.86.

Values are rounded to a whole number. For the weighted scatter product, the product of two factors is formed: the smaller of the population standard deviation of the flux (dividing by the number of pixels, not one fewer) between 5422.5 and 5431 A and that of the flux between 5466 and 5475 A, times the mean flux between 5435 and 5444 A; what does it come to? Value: 67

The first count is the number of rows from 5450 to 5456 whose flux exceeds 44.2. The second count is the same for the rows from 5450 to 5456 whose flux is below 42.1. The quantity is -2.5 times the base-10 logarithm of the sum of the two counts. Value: -0.8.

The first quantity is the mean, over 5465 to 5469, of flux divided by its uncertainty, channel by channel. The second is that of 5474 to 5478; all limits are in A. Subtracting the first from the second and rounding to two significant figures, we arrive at -2.7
